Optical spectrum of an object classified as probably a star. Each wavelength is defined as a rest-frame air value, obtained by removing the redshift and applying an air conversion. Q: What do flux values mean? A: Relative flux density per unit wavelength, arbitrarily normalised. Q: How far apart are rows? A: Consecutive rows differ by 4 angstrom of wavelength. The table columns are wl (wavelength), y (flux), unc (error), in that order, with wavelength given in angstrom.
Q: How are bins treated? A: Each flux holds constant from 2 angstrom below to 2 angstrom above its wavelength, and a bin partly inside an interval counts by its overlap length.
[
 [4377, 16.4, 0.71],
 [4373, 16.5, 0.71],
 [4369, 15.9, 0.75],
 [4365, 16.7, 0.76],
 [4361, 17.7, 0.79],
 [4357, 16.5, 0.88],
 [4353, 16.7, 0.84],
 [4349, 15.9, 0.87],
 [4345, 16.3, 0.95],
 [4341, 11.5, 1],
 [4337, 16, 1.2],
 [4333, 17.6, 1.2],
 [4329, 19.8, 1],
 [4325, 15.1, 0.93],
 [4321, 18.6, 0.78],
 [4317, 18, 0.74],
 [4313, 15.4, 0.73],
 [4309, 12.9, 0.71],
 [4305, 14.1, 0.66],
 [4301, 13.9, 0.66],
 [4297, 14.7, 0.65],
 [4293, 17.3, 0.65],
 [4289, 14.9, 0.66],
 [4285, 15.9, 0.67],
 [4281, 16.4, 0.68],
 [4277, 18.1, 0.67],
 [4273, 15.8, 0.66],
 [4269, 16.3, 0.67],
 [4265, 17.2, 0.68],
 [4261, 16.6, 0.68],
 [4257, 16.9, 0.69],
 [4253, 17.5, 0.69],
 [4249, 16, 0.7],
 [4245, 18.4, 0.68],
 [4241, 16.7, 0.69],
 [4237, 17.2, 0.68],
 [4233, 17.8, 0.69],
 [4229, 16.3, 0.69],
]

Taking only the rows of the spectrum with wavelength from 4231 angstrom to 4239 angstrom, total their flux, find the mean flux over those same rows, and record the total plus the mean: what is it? 52.5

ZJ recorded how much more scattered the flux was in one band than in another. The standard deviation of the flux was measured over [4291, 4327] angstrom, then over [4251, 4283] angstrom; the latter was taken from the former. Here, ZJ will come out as 1.2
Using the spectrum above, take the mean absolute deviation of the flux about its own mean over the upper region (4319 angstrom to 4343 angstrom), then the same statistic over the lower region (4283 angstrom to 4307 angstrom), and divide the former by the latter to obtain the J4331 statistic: 2.3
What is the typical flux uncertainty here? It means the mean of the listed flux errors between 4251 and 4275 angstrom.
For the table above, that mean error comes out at 0.68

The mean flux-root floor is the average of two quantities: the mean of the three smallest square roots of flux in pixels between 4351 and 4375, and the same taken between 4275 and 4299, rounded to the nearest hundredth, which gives 3.97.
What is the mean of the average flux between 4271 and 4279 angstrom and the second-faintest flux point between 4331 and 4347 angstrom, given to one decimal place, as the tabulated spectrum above 16.5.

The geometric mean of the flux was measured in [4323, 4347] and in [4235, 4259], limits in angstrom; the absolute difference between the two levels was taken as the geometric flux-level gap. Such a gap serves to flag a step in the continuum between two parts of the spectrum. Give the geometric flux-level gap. 1.3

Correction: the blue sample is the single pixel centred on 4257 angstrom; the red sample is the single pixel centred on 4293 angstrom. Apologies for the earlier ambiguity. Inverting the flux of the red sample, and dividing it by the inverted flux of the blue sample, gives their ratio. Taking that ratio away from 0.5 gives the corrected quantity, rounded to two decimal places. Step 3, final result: -0.48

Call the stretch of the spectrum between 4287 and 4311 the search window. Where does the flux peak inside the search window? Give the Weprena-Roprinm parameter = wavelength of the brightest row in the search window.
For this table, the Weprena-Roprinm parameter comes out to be 4293 angstrom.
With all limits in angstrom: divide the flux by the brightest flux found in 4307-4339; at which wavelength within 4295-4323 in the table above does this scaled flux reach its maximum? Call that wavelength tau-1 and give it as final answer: 4321 angstrom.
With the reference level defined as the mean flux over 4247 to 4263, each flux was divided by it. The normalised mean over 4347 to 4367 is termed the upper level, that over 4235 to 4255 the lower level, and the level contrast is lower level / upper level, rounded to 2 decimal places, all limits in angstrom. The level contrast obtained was 1.03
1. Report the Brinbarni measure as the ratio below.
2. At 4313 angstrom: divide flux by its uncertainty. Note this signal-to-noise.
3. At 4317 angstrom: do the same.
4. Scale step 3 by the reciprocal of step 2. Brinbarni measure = 1.15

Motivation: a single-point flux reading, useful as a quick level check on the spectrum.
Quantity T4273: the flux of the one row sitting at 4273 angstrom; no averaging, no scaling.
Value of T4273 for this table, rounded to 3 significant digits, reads 15.8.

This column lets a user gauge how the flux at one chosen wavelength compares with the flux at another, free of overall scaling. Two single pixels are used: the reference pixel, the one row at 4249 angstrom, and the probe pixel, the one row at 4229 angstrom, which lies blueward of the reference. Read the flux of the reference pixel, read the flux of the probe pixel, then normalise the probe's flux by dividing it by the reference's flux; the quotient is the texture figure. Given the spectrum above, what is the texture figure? 1.02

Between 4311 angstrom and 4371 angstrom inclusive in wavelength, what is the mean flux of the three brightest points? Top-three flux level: 18.8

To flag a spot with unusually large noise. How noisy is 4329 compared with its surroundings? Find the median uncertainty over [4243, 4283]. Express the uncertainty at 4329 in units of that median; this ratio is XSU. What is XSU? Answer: 1.47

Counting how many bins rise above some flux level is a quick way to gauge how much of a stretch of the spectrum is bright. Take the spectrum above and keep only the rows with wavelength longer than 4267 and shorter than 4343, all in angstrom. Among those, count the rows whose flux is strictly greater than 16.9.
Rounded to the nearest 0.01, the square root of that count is 2.45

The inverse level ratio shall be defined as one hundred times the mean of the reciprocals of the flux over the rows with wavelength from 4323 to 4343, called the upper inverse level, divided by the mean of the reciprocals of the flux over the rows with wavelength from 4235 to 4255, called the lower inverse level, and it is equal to 111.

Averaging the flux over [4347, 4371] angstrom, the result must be 16.6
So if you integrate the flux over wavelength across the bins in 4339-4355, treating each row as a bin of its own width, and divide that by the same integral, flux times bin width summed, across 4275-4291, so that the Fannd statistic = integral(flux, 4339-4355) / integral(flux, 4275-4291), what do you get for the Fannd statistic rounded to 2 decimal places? 0.92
